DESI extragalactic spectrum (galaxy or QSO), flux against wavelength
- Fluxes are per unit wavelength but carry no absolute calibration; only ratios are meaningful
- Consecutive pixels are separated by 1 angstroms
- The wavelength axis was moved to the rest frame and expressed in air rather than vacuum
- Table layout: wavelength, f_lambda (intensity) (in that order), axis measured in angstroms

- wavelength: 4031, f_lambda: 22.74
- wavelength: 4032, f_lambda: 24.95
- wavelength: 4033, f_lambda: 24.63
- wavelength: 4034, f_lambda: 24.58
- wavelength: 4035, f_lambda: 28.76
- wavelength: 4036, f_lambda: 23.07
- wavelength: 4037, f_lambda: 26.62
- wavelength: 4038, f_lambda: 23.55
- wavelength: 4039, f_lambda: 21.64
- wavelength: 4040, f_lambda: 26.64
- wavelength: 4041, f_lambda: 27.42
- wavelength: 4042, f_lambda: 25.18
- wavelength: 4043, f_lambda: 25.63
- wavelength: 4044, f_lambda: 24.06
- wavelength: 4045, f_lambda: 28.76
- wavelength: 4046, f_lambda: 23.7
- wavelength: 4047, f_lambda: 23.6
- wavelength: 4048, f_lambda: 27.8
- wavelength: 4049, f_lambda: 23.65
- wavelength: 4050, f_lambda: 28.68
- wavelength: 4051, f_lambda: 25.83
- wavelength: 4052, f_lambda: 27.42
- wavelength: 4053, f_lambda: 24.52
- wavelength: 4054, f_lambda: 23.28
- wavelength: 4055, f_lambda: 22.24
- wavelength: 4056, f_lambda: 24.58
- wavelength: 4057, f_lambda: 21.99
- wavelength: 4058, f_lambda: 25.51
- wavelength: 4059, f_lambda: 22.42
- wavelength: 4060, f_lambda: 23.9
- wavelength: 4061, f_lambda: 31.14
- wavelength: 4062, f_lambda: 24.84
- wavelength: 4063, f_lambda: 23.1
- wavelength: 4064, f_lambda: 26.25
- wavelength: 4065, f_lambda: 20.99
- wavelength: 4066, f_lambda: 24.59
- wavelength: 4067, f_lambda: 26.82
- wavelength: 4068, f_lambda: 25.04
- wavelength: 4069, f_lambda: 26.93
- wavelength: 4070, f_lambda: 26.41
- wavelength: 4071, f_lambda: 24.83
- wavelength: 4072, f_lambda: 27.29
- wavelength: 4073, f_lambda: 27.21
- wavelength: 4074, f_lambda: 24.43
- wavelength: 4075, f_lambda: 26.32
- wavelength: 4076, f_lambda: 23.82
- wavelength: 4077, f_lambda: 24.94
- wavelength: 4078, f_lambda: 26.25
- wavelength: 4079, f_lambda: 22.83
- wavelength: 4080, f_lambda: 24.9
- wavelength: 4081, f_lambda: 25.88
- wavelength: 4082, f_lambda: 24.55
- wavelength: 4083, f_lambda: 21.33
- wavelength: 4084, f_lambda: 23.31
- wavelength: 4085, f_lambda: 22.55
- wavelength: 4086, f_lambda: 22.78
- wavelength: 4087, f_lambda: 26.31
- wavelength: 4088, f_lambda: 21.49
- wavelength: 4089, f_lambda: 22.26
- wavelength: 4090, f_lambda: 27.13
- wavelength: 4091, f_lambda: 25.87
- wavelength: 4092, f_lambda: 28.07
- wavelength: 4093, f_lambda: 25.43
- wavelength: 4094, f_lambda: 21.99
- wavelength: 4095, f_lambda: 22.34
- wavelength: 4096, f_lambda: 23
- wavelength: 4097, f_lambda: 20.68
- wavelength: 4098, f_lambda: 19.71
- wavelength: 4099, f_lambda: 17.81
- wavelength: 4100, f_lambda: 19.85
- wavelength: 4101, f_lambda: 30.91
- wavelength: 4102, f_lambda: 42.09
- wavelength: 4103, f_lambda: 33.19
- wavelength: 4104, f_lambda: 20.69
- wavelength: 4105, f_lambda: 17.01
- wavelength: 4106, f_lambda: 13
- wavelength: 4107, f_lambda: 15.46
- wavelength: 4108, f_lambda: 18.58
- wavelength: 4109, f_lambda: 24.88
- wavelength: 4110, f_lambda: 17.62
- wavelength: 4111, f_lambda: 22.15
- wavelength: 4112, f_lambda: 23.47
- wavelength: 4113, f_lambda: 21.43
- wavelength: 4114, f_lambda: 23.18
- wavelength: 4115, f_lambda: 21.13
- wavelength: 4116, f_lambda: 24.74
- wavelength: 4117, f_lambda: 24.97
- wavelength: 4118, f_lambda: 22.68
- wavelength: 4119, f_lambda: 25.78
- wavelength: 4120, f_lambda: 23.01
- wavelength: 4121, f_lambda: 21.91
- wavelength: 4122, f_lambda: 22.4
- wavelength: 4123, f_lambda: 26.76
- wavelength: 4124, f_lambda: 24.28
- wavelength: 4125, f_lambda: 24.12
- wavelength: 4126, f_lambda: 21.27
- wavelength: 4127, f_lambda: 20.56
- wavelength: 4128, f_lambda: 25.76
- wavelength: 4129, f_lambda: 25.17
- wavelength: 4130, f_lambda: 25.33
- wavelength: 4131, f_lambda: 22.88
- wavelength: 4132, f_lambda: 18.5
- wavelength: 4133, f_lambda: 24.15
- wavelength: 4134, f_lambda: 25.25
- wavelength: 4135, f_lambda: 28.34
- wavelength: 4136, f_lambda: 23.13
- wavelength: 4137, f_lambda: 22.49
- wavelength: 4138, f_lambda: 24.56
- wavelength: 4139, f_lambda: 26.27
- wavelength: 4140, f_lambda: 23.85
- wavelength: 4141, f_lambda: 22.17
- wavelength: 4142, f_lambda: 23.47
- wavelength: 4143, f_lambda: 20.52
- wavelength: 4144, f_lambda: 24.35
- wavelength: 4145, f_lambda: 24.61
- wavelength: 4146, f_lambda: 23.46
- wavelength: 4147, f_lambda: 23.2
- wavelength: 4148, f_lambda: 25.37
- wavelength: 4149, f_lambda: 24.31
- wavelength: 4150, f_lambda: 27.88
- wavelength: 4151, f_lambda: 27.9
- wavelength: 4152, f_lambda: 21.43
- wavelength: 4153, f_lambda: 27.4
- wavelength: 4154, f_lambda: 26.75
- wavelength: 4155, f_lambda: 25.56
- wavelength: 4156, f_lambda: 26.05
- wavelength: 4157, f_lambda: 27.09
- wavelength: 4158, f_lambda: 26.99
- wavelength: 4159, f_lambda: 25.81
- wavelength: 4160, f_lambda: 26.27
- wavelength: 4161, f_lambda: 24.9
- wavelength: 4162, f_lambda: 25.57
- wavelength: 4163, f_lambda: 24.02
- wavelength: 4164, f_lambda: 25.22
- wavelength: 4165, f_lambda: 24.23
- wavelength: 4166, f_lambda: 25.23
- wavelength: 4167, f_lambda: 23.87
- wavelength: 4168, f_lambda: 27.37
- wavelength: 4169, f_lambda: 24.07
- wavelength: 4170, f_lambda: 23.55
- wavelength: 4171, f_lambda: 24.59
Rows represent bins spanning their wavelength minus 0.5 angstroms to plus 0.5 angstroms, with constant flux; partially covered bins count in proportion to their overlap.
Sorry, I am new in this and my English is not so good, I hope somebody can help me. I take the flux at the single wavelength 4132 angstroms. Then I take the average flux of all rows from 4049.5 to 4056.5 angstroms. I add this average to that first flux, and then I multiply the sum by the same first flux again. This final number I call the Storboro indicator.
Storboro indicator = 809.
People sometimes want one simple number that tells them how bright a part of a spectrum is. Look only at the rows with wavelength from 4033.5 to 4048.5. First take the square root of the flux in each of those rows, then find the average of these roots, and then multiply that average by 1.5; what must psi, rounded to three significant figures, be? 7.55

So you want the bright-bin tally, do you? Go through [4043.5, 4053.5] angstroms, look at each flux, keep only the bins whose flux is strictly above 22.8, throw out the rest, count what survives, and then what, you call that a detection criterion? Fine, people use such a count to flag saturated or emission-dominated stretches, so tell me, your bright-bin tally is 10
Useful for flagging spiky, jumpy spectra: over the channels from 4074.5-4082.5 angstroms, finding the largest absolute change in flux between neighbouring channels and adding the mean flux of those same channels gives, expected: 28.4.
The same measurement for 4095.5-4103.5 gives 37.1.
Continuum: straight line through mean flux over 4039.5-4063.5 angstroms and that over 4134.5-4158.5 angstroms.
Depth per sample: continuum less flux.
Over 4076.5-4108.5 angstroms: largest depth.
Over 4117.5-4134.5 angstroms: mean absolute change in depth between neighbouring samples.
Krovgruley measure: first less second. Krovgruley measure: 10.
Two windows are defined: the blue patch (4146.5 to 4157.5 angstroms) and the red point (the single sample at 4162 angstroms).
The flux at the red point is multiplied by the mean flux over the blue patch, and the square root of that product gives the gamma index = 25.6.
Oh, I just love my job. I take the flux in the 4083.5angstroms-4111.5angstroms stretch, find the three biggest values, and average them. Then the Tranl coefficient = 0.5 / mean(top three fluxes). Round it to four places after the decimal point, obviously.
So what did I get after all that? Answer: 0.0141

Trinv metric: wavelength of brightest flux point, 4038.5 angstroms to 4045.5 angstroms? 4045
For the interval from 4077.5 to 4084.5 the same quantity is 4078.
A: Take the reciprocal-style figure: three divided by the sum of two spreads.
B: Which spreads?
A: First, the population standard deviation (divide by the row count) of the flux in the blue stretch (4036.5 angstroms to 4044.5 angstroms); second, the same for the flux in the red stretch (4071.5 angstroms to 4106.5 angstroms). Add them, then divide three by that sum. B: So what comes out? 0.45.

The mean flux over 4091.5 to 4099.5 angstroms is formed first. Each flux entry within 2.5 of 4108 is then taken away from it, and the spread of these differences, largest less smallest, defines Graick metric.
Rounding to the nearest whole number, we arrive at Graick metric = 12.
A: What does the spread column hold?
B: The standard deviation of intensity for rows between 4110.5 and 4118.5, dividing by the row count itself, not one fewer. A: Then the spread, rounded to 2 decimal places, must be 1.32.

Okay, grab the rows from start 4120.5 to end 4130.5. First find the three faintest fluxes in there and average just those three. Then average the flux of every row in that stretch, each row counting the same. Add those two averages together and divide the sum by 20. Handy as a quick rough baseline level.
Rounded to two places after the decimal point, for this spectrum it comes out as 2.25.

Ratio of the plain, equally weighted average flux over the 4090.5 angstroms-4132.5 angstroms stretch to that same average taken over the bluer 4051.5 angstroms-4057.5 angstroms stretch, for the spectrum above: 0.96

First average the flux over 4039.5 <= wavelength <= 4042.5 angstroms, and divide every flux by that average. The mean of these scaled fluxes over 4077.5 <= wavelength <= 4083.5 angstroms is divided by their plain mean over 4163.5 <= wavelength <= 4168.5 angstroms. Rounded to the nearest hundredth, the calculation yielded 0.96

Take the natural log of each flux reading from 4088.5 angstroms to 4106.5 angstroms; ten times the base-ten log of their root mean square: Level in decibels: 4.99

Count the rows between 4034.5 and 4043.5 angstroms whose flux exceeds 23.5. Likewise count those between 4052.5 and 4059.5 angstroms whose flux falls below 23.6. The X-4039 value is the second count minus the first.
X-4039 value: -3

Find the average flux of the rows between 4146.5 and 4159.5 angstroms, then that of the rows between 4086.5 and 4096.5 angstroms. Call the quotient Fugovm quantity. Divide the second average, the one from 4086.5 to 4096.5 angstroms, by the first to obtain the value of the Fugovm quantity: 0.94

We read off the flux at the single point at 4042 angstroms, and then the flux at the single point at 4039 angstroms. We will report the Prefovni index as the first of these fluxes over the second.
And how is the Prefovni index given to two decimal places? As 1.16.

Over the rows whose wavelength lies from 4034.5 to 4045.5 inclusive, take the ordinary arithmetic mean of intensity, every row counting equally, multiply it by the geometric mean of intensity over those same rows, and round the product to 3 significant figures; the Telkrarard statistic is 652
